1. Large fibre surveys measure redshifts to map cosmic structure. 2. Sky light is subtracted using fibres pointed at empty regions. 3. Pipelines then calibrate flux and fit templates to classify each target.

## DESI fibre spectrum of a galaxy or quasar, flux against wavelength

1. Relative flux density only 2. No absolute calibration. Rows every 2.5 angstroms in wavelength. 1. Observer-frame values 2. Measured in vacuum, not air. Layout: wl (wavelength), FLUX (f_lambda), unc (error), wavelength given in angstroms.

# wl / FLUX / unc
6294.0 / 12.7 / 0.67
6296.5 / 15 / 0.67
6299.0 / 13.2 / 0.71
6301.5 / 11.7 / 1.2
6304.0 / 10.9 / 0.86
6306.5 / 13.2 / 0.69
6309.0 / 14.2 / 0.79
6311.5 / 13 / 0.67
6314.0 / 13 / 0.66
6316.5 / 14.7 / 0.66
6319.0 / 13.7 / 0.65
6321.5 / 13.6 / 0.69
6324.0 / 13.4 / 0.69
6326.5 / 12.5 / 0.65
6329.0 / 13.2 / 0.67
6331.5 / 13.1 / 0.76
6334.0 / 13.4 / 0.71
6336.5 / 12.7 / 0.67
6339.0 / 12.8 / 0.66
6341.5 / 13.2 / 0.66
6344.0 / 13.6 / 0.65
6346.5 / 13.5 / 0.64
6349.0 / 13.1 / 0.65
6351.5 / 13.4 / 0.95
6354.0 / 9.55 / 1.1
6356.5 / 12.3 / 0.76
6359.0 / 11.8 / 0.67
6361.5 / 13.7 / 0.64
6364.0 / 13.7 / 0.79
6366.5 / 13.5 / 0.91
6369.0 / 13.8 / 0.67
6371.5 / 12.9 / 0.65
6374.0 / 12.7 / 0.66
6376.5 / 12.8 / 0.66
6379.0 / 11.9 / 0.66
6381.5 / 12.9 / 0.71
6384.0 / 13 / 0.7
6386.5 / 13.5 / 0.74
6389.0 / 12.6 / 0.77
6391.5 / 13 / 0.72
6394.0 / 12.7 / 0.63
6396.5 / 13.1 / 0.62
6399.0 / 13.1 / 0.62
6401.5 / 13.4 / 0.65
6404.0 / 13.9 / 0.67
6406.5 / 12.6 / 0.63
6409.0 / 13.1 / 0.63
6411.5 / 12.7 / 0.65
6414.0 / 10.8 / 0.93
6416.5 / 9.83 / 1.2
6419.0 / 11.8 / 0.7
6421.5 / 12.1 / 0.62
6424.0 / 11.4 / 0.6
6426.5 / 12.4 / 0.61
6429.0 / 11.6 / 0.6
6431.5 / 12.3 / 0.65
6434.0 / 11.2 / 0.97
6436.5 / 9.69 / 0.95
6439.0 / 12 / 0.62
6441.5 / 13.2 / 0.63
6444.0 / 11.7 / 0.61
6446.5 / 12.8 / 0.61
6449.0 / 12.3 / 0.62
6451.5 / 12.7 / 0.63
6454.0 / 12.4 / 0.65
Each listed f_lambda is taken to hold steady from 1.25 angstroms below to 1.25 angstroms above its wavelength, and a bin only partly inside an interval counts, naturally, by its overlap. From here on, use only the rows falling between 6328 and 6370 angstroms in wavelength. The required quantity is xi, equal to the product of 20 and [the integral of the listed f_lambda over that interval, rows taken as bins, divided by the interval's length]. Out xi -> 259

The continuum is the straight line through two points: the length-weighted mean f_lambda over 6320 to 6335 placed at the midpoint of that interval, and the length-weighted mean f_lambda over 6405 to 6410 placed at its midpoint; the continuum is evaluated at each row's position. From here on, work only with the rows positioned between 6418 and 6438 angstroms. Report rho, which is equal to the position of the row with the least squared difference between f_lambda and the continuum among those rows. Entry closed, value 6426.5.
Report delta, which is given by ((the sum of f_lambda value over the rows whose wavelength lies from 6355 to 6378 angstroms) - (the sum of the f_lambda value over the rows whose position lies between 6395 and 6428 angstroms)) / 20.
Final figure -2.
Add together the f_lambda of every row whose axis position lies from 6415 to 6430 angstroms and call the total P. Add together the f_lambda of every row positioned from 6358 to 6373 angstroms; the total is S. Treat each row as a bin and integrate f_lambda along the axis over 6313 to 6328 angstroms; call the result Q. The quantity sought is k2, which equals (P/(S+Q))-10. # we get -9.75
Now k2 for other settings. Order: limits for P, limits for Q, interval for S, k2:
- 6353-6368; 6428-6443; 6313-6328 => -9.71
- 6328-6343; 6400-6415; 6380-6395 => -9.71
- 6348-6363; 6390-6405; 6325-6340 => -9.73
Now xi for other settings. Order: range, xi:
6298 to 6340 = 262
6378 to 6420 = 252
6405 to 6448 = 237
